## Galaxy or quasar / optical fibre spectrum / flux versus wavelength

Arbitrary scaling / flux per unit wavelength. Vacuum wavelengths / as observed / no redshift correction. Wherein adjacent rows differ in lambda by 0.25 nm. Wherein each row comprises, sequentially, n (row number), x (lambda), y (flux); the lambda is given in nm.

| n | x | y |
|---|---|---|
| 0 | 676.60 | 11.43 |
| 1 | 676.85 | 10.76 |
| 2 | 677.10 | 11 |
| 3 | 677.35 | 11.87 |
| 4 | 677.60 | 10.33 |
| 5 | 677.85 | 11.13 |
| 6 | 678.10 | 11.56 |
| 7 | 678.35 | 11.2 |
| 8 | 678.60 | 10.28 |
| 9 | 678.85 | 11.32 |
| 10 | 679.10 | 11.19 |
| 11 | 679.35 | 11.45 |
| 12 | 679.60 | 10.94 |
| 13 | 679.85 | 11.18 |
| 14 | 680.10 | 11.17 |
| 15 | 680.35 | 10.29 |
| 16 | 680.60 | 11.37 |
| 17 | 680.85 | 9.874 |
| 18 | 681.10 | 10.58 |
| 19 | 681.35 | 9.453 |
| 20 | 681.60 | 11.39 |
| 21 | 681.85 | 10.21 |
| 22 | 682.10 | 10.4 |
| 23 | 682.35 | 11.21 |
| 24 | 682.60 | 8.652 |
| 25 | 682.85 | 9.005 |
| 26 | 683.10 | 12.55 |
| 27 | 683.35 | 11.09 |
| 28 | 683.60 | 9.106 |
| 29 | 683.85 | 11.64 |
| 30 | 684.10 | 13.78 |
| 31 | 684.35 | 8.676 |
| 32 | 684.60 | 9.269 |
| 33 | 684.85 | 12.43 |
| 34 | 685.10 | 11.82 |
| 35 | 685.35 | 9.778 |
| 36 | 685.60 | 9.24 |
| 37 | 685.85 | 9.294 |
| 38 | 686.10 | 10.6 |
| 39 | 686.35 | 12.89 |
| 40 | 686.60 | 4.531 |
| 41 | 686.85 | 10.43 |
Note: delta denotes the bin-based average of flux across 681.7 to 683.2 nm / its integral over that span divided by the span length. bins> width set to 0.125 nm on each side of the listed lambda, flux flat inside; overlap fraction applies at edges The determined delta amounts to 10.3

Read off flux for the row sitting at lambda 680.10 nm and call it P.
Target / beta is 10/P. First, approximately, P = 11.17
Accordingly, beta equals 0.90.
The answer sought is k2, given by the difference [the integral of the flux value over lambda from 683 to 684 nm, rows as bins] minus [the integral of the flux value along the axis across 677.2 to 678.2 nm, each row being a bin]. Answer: -0.1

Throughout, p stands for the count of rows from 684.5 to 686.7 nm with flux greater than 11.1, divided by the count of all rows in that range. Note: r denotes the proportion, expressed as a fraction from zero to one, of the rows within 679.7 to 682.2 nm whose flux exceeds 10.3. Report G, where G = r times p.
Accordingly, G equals 0.20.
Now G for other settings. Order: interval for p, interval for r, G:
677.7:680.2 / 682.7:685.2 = 0.48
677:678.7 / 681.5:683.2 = 0.33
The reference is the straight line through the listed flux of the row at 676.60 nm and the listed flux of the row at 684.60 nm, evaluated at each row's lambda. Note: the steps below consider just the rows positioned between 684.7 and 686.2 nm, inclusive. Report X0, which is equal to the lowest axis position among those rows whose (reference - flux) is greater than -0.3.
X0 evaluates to 685.60 nm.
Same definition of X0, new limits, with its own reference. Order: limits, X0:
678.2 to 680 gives 678.35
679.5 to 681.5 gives 680.35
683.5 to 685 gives 683.60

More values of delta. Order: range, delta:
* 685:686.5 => 10.5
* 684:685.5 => 10.9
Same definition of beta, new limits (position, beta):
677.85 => 0.90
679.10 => 0.89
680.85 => 1.01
